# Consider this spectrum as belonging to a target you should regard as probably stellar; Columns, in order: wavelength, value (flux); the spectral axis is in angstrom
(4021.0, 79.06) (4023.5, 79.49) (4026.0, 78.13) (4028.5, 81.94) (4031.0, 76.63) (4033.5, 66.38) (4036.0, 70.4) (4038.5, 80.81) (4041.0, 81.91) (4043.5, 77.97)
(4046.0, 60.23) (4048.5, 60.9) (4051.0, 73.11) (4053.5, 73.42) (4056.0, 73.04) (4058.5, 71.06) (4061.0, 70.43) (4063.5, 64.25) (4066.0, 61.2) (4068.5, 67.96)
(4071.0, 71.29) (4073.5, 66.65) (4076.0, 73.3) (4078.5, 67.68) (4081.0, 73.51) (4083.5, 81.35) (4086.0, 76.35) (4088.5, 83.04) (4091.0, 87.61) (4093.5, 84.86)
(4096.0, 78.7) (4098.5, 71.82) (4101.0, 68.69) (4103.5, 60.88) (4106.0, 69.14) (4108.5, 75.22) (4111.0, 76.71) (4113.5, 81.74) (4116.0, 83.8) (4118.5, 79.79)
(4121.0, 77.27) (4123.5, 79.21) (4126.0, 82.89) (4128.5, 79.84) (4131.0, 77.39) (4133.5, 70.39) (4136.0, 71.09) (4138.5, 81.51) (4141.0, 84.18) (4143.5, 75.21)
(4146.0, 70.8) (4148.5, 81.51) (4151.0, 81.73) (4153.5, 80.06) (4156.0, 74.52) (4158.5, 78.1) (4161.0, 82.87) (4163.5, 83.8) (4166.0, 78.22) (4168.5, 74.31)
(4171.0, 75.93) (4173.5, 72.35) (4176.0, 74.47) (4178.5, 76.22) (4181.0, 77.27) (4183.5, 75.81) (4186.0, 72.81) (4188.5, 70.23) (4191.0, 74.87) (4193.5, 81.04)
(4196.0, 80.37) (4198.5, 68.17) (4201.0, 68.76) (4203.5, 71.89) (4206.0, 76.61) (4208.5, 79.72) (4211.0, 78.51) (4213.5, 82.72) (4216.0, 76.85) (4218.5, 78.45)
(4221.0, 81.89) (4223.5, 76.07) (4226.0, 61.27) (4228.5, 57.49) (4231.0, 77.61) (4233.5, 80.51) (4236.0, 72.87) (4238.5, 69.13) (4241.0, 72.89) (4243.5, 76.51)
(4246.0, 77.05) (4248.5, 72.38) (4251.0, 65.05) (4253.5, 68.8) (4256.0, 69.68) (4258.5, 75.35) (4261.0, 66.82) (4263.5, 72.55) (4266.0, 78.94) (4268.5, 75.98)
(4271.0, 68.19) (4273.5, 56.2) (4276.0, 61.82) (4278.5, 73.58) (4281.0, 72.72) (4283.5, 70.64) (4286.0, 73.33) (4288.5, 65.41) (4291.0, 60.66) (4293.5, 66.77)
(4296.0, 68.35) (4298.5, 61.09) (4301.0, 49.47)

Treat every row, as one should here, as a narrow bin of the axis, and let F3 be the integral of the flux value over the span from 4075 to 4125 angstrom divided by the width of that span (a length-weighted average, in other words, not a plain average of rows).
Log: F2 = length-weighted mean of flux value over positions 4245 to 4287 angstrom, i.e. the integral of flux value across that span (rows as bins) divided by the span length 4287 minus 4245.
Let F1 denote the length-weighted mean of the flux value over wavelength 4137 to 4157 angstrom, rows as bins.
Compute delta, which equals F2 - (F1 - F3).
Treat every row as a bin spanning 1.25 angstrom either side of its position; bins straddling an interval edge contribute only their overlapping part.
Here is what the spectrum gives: 68.4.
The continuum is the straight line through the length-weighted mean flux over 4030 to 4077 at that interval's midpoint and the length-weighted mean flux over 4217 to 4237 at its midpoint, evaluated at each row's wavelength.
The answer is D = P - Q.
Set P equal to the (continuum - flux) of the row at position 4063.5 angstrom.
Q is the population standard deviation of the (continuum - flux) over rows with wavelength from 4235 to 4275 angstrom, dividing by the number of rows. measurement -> 1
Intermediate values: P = 6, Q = 5.5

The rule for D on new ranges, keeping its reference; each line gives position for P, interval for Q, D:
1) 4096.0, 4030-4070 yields -14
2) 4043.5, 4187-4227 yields -13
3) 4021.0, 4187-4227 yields -15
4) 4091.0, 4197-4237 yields -23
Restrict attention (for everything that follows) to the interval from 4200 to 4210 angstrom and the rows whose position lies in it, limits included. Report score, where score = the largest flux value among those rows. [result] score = 79.72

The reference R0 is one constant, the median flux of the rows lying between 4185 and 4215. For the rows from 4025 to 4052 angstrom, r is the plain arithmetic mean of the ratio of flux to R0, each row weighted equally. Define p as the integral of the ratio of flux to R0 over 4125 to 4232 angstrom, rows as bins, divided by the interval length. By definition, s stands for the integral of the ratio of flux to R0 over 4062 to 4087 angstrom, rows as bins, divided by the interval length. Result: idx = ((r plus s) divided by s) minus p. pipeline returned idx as 1.04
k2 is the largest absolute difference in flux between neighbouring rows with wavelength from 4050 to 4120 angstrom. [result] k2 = 8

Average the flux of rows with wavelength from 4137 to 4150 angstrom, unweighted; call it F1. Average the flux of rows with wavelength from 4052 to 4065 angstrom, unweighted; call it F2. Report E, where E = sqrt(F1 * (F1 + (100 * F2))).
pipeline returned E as 748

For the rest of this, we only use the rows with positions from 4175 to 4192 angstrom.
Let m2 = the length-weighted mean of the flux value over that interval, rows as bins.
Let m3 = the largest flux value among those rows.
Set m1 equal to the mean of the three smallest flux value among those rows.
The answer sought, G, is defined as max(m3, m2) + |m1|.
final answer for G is 150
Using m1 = 73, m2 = 74.5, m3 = 77.27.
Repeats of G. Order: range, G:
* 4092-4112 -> 151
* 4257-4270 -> 151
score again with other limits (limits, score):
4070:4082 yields 73.51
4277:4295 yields 73.58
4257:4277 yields 78.94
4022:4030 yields 81.94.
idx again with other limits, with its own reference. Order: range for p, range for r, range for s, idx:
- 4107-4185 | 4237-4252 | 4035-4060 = 0.97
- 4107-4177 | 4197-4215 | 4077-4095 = 0.92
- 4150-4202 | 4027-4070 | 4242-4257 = 0.99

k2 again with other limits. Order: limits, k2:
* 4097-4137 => 8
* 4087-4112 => 8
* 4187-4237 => 20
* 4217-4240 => 20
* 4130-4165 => 11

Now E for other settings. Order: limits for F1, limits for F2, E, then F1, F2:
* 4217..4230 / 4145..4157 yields 746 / 71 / 78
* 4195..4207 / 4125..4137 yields 751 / 73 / 76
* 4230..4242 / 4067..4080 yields 723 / 75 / 69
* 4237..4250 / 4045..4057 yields 712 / 74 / 68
